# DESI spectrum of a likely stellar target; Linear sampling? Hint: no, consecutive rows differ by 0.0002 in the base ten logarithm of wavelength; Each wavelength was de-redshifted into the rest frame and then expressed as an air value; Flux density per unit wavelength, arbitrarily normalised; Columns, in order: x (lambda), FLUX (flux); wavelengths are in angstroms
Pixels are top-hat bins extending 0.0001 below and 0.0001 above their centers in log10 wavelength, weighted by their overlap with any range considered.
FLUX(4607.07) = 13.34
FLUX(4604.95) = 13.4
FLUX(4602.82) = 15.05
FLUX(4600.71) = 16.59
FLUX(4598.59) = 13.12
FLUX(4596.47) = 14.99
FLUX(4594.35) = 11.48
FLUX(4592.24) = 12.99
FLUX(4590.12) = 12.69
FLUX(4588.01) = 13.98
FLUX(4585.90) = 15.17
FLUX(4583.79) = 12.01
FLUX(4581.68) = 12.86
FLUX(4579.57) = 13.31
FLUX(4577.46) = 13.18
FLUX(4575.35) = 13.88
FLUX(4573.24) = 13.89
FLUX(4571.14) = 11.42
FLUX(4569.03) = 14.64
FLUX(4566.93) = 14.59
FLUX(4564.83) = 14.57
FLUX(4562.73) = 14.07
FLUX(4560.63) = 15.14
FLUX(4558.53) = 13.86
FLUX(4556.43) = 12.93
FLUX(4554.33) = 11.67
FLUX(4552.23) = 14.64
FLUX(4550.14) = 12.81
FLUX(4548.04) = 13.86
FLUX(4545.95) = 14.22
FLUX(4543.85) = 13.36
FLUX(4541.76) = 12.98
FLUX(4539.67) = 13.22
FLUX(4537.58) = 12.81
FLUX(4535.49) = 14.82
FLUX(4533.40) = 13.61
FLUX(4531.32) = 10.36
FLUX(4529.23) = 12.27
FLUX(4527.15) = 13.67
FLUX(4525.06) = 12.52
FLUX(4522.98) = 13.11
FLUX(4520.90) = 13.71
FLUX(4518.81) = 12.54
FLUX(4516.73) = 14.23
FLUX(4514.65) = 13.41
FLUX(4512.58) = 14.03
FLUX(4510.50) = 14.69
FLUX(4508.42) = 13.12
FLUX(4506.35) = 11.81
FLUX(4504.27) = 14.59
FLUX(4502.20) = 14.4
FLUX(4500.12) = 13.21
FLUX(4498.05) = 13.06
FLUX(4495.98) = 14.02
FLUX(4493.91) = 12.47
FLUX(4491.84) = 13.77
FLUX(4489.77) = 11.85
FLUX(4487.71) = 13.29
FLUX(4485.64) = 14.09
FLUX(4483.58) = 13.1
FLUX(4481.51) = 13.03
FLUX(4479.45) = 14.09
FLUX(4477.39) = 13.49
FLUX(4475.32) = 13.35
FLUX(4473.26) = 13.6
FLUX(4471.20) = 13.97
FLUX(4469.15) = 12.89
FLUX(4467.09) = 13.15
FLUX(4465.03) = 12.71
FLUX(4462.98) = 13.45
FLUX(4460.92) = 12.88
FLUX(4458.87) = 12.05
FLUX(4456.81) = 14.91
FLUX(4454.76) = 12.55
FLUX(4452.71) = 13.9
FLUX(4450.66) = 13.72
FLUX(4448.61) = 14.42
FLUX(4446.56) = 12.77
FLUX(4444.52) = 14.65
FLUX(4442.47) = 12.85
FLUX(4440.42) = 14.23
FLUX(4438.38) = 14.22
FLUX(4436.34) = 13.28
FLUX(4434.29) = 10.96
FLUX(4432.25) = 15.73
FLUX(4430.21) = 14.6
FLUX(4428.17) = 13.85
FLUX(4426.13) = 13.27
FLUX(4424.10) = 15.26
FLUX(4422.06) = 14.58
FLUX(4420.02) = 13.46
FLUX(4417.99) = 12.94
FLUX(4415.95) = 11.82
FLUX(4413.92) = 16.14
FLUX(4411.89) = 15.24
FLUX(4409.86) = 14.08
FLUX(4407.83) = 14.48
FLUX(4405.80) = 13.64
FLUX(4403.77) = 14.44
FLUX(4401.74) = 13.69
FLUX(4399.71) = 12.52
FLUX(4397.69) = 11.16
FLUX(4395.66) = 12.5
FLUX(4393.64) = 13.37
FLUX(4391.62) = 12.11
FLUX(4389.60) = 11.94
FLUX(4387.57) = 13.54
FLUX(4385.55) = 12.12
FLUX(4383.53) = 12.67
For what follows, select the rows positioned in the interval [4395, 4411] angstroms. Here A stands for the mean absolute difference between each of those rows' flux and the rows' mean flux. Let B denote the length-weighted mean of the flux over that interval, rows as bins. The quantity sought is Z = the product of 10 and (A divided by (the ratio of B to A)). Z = 0.66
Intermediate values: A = 0.94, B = 13.3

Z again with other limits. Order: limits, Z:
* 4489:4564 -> 0.47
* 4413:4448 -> 0.82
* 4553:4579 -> 0.60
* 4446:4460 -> 0.56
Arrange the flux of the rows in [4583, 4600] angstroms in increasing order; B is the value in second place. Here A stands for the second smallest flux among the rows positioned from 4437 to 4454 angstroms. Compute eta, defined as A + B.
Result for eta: 24.9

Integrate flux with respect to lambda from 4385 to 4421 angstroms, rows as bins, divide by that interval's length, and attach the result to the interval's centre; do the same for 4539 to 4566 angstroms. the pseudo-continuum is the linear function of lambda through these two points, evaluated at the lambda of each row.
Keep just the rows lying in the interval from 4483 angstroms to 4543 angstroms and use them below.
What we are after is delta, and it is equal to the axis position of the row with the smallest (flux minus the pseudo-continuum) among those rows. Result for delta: 4531.32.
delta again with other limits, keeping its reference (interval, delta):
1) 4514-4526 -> 4525.06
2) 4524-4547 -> 4531.32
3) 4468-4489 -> 4469.15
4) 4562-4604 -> 4571.14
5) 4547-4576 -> 4571.14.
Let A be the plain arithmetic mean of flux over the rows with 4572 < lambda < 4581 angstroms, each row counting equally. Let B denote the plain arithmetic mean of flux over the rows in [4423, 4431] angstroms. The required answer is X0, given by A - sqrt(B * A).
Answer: -0.3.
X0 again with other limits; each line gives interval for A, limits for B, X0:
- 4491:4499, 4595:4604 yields -0.8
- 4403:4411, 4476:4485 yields 0.4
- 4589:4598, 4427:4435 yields -0.4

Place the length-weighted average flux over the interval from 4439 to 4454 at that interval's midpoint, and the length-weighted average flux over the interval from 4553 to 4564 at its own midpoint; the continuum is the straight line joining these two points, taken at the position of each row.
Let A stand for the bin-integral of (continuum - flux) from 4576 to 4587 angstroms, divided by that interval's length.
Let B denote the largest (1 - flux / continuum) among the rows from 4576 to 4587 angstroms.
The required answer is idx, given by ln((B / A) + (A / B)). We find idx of 0.9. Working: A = 0.21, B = 0.11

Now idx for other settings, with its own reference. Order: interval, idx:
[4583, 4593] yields 0.7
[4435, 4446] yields 0.7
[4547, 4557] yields 1.2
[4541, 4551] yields 1.0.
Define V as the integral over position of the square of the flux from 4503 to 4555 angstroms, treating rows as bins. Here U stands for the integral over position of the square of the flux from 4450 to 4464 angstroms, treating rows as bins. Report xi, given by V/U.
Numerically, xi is 3.70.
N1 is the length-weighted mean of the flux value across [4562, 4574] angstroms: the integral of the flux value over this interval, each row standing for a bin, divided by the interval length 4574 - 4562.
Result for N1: 13.9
